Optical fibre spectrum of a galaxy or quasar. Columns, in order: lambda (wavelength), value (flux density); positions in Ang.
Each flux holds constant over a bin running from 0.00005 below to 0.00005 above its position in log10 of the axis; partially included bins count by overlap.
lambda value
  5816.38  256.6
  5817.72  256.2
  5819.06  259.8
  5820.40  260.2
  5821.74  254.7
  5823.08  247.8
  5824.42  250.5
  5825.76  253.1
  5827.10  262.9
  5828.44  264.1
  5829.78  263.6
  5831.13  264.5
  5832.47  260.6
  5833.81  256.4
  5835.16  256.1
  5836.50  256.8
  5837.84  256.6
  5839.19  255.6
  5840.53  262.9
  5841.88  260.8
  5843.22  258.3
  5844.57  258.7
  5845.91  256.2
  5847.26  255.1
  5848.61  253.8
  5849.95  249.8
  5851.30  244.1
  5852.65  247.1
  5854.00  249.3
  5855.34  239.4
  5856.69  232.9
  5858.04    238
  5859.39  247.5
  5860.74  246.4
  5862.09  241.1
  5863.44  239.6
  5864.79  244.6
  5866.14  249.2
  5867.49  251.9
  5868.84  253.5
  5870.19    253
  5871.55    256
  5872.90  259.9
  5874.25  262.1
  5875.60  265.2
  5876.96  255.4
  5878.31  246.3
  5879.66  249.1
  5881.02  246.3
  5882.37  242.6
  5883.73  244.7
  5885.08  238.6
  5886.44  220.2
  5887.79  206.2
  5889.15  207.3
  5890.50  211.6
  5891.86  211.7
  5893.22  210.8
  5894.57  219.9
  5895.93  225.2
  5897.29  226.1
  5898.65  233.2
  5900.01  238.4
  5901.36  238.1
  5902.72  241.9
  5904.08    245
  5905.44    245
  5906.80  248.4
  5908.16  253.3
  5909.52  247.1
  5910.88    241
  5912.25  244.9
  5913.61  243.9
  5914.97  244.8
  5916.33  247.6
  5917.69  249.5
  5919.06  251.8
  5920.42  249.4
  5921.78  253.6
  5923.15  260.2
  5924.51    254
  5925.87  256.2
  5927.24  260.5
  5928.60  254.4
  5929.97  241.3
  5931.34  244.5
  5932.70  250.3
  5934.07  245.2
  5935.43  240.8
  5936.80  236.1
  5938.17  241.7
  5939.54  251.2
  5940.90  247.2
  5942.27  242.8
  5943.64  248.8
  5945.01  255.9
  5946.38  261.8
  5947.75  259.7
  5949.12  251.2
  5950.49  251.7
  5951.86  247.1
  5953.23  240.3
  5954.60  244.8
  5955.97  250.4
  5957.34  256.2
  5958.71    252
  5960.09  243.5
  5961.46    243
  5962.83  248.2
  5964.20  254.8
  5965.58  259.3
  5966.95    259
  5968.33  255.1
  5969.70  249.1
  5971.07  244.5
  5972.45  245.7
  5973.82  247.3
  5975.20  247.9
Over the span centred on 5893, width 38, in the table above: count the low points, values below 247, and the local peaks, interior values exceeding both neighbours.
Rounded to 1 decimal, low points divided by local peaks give 3.5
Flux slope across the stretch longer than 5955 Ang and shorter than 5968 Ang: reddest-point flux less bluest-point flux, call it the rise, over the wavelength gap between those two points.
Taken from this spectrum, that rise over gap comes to 0.8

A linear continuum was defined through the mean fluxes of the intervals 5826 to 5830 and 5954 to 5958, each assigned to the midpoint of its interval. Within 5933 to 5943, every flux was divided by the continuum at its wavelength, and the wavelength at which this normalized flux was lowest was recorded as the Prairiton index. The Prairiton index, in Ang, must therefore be 5936.80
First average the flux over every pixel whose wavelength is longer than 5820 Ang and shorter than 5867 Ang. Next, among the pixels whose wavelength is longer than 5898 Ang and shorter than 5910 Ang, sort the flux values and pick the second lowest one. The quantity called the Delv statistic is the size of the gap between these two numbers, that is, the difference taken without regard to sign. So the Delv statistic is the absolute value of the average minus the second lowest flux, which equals 14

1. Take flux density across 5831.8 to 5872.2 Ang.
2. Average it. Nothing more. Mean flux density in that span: 251.0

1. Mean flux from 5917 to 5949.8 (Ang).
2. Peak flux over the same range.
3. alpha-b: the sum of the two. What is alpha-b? 512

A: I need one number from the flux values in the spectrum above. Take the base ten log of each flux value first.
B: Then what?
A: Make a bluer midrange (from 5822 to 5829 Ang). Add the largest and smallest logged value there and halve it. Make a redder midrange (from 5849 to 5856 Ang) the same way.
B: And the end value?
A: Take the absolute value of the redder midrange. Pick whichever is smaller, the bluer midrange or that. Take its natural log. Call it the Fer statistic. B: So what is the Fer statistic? 0.871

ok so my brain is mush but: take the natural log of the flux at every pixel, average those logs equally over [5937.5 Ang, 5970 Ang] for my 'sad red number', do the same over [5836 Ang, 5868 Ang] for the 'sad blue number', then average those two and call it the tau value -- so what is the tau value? 5.52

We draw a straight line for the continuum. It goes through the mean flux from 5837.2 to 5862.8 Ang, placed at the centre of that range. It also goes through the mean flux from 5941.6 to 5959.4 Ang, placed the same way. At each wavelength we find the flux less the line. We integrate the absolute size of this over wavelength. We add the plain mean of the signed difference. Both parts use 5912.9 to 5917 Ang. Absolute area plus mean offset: 16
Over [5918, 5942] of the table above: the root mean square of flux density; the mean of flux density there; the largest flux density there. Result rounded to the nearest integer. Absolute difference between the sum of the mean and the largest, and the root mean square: 260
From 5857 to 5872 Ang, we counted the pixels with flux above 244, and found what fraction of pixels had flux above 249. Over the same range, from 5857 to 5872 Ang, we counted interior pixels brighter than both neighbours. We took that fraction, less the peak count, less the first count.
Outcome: -9.5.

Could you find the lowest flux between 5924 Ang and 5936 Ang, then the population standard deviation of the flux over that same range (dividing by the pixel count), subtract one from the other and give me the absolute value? 234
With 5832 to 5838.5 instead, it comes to 254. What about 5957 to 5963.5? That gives 238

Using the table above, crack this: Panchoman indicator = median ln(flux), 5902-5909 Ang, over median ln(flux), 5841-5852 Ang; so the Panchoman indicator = 0.99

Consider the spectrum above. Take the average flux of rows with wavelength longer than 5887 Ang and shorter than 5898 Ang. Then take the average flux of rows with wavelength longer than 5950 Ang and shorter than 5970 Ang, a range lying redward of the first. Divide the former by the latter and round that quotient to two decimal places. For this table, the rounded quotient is 0.86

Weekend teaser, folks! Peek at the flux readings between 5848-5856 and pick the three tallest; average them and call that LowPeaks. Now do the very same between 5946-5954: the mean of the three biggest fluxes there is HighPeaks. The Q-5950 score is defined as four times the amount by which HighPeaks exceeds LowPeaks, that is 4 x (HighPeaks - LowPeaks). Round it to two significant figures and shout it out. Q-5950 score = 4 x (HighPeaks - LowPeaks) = 27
